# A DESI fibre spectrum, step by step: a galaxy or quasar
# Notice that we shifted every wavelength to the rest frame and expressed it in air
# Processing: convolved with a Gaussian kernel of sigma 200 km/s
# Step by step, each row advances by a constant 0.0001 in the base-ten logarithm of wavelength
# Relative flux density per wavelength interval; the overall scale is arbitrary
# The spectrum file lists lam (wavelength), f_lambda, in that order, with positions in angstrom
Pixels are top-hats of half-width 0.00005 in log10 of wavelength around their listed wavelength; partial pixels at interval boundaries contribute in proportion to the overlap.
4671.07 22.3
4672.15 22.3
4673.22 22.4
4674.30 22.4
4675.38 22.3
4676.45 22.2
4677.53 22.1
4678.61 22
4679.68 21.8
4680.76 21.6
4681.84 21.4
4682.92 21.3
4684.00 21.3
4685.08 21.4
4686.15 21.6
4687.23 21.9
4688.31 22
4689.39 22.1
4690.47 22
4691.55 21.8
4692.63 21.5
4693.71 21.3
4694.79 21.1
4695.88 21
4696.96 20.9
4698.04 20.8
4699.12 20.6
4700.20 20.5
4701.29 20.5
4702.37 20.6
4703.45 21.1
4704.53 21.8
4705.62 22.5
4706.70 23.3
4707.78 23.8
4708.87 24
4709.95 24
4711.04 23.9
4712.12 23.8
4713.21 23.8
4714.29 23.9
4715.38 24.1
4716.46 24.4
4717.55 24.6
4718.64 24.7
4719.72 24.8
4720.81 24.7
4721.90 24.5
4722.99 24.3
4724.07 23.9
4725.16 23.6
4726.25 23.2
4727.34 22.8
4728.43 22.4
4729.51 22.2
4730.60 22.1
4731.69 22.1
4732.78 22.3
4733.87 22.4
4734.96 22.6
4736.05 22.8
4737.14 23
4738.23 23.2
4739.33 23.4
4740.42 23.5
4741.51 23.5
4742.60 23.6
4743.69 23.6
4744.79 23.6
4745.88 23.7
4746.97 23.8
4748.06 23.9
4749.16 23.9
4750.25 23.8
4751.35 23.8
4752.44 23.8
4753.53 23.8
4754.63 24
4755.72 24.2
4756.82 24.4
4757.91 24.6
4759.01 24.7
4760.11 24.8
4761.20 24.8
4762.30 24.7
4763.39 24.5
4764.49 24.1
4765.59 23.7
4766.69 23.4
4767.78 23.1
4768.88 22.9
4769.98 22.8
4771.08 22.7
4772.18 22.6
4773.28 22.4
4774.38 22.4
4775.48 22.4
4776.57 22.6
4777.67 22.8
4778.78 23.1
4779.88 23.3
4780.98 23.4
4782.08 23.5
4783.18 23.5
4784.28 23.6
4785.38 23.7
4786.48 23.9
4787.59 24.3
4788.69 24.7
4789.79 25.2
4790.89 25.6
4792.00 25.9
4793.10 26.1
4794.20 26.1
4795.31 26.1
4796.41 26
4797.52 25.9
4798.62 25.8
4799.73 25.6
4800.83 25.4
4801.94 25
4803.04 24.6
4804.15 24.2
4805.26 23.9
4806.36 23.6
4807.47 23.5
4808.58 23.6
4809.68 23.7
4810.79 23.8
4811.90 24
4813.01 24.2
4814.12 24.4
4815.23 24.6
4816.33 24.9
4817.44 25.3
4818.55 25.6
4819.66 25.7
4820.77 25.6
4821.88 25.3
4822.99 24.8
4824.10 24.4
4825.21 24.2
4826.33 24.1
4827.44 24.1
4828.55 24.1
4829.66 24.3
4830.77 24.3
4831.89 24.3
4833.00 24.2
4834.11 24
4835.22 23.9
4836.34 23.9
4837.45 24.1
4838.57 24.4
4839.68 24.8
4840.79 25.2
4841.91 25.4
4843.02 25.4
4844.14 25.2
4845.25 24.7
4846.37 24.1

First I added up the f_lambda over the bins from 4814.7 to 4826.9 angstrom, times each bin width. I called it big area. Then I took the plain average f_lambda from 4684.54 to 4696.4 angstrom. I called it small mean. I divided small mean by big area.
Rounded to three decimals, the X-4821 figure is 0.071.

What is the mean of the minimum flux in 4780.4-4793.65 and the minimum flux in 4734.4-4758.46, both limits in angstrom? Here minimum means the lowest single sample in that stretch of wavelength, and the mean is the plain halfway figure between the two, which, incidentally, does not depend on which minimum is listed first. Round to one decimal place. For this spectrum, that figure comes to 23.0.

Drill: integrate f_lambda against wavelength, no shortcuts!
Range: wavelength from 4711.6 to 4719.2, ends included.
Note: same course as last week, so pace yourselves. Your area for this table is 184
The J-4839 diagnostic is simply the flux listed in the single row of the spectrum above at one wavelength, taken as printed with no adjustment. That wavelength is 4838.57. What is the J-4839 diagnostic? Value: 24.4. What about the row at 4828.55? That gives 24.1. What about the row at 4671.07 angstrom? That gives 22.3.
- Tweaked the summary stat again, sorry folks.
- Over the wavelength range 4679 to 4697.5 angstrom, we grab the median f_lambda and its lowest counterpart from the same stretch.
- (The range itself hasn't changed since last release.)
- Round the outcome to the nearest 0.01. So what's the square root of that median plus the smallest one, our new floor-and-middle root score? 6.51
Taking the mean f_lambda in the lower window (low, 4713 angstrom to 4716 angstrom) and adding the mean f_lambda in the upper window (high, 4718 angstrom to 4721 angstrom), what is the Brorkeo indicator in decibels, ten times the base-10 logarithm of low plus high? 16.9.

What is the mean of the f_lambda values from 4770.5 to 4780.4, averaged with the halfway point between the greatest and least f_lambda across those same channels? 22.8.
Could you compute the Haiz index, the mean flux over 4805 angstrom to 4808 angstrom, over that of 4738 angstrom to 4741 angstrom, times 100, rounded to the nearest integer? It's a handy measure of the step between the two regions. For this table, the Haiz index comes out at 101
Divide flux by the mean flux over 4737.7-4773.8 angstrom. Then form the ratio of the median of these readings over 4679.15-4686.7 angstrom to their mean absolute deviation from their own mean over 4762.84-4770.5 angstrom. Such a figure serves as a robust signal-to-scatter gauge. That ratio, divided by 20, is 2.1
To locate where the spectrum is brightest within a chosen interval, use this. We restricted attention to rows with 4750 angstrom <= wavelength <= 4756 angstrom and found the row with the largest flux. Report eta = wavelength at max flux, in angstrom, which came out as 4755.72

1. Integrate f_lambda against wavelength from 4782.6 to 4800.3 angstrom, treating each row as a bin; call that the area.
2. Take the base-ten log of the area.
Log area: 2.65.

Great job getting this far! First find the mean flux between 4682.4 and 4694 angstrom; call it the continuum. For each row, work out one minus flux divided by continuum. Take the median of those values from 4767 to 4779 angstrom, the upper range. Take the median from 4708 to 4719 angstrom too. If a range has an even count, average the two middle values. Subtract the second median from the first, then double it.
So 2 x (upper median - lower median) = 0.12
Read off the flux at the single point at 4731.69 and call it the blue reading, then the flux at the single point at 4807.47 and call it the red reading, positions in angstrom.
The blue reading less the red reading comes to -1.4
